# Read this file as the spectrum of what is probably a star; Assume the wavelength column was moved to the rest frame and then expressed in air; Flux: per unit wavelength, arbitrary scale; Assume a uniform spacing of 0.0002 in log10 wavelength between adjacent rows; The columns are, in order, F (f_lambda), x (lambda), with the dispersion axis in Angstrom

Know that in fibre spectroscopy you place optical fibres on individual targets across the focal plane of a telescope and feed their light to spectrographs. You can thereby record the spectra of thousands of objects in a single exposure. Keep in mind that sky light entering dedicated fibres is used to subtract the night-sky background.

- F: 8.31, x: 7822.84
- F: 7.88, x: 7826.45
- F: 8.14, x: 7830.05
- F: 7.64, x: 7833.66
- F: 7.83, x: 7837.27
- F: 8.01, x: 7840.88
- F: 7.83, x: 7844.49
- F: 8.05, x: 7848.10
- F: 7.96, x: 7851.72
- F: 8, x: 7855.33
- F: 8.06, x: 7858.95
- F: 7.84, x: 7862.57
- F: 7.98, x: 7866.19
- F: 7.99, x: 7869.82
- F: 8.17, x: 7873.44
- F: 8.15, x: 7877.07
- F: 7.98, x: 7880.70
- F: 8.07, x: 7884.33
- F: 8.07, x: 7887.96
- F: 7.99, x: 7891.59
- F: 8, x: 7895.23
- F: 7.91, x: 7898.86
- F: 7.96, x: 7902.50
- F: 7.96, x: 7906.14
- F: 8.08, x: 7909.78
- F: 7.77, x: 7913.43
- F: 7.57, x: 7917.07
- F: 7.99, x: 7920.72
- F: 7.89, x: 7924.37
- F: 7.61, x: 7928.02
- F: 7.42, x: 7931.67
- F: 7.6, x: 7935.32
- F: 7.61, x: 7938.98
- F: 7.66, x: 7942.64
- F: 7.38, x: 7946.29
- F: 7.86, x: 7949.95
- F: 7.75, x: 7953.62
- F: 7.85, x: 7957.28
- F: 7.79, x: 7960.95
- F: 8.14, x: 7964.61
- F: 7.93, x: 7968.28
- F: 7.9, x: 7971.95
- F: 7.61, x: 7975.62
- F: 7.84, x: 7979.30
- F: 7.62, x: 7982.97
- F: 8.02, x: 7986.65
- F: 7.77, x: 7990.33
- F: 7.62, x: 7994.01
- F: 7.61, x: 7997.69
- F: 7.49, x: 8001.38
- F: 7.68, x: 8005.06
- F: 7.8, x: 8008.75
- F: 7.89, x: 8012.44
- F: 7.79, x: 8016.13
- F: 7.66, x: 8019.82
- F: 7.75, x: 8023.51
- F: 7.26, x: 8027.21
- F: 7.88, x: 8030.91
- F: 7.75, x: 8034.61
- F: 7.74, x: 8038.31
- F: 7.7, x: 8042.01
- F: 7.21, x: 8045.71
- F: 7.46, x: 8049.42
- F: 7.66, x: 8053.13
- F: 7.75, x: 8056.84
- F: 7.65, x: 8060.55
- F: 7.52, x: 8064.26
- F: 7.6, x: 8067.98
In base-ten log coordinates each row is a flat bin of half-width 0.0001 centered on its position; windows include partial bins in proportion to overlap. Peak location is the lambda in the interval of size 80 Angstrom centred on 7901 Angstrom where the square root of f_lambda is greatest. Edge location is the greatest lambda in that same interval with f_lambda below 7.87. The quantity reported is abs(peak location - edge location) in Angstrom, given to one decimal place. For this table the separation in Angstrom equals 65.5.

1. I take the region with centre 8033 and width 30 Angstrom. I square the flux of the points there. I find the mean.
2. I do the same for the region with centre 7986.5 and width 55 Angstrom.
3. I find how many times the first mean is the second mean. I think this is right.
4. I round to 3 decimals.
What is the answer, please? 0.959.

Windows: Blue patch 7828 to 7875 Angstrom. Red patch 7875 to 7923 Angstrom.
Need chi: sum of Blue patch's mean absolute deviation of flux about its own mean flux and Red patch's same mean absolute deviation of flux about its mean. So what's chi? 0.207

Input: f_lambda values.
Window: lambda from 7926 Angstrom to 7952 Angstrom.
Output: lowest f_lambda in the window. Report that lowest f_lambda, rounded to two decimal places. 7.38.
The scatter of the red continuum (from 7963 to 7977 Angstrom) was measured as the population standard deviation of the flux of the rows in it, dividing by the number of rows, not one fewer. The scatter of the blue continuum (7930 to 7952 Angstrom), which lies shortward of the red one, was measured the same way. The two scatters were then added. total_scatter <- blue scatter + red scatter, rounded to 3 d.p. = 0.348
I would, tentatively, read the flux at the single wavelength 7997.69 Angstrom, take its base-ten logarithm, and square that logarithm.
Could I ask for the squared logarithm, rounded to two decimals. 0.78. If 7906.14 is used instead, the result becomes 0.81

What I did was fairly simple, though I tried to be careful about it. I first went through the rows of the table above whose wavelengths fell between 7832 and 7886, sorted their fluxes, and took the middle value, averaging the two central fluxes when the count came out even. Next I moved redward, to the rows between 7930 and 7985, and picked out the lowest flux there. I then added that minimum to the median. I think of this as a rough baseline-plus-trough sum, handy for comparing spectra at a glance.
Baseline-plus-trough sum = 15.37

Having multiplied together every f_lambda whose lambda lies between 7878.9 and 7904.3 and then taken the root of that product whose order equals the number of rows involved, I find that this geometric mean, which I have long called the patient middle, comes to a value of 8.00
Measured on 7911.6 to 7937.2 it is 7.69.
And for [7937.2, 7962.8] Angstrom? 7.70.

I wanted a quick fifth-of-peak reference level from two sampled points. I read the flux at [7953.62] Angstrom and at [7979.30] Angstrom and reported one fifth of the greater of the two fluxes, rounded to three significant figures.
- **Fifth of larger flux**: 1.57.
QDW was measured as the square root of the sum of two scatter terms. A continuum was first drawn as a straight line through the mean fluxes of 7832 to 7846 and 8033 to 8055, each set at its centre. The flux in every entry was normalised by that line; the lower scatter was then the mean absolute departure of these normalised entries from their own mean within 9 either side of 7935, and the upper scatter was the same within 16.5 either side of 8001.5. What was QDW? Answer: 0.159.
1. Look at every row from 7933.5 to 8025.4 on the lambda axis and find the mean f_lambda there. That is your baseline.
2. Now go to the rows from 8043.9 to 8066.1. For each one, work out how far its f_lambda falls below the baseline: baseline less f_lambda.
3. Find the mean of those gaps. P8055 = 0.20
